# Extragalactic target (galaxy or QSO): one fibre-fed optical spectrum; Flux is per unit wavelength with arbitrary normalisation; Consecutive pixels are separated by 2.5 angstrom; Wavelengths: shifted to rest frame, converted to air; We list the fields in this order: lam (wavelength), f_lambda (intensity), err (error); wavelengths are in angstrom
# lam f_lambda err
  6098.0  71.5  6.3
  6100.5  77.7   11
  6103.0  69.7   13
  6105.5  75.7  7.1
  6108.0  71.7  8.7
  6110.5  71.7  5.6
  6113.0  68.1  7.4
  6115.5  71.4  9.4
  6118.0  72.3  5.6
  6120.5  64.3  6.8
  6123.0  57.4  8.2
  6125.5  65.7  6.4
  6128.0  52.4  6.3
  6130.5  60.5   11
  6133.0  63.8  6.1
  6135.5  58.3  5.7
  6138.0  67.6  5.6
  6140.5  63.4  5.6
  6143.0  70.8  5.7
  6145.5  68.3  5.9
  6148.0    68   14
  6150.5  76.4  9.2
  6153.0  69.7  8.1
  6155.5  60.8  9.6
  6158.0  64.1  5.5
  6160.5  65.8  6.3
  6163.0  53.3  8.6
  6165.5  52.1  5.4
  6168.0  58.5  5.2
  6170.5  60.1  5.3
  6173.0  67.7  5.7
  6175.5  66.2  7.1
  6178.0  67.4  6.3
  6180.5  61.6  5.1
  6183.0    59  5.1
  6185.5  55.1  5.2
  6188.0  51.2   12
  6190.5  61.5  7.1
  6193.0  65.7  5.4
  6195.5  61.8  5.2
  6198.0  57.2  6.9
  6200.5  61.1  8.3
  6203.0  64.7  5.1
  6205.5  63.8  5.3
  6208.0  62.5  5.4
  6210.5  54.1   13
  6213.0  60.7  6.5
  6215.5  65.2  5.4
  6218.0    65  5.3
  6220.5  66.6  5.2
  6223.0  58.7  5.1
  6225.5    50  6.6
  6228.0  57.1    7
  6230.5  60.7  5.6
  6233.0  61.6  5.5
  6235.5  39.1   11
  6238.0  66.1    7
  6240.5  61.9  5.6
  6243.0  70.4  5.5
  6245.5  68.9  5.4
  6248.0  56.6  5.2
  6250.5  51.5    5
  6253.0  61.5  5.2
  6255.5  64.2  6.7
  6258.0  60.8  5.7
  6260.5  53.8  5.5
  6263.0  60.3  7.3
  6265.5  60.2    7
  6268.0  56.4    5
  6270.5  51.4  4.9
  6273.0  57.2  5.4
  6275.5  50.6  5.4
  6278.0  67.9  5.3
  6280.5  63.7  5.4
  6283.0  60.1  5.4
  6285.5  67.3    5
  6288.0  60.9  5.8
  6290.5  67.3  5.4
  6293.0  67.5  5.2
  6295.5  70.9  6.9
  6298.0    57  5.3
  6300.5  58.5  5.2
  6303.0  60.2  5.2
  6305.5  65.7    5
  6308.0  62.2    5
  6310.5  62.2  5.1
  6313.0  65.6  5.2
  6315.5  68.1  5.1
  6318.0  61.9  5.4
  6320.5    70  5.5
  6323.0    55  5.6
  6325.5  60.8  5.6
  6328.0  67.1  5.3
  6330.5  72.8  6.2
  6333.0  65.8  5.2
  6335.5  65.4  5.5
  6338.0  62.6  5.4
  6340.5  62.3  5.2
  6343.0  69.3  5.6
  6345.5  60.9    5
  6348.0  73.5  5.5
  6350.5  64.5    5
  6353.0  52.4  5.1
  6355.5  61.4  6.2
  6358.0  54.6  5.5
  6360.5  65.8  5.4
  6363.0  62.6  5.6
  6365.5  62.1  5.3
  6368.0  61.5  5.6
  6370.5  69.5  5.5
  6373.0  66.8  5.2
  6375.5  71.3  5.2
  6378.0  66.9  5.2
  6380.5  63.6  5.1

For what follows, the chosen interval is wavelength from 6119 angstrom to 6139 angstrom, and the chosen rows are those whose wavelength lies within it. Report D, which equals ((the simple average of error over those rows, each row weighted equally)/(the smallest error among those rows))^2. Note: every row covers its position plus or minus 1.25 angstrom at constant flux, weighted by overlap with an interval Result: 1.57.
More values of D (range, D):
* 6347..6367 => 1.19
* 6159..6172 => 1.40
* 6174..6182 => 1.46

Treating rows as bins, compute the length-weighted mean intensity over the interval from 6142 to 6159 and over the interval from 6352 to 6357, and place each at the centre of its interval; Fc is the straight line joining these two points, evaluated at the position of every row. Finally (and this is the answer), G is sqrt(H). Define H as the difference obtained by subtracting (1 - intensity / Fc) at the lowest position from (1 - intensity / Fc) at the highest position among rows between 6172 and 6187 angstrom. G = 0.42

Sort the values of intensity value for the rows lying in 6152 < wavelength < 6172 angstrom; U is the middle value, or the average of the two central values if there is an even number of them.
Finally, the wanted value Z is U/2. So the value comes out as 30.2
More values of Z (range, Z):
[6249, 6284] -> 30.1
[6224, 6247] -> 30.8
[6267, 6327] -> 31.0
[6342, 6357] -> 31.5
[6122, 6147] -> 31.8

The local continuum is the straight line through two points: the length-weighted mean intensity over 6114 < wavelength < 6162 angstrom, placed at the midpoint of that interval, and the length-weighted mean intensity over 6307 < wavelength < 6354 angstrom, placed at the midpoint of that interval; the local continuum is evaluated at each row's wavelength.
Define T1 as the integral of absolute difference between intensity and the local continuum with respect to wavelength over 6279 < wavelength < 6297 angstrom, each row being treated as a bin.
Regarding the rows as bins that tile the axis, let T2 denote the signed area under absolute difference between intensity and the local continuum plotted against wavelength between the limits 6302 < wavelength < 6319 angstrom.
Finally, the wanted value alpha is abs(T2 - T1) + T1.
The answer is 83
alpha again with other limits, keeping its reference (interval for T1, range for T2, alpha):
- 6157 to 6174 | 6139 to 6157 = 118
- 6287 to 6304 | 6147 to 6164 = 87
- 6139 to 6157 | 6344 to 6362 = 99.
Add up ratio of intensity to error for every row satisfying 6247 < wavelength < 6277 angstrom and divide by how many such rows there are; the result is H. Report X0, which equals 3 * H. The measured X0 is 30.4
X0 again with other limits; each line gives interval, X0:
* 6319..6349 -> 36.0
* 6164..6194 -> 30.9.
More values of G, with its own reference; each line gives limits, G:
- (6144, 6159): 0.23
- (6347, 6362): 0.35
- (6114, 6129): 0.51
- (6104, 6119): 0.19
